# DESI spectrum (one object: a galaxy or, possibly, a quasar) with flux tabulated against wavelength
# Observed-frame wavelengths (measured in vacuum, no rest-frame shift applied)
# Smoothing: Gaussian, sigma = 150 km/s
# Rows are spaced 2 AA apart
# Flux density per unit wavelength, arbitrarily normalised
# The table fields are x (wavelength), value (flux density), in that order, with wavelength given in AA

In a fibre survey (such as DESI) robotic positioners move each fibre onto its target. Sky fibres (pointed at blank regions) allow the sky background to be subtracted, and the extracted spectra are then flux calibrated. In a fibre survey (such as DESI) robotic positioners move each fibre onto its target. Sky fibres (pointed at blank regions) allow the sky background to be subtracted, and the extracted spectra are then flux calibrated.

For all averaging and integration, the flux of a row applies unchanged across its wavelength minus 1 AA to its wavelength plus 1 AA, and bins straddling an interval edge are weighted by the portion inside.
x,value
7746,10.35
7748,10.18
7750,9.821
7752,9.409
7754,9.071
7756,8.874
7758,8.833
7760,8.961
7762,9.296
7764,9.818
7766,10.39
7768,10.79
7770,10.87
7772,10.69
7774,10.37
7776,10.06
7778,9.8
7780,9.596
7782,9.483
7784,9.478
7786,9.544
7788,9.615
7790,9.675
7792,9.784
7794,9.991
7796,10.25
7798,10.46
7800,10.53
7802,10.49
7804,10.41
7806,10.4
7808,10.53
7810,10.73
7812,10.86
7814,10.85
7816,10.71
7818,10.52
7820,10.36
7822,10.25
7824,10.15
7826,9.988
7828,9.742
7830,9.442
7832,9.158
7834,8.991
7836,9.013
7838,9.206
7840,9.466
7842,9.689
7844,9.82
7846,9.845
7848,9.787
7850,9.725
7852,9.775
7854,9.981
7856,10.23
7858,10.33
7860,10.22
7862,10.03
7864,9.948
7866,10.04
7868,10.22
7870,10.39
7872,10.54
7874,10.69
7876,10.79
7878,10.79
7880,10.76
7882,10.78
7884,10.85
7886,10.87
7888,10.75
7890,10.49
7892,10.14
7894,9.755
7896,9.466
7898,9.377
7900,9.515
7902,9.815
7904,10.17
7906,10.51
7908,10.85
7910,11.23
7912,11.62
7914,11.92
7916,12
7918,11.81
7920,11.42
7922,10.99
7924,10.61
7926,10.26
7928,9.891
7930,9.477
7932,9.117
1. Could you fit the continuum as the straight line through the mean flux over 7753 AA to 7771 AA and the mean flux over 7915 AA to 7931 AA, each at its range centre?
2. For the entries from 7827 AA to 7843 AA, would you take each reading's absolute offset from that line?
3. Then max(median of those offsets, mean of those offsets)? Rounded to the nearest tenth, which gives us 0.9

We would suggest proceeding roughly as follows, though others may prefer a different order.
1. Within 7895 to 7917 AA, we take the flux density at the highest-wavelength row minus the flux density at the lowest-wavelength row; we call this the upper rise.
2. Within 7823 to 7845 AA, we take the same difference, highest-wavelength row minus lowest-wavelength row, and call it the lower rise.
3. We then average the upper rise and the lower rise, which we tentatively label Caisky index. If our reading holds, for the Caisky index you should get 1.1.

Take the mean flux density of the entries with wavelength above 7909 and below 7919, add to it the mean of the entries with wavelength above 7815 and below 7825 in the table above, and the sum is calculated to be 22.1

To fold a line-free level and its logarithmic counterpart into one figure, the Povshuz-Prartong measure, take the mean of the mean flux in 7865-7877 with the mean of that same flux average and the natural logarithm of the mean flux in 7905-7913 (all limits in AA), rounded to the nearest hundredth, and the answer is 8.43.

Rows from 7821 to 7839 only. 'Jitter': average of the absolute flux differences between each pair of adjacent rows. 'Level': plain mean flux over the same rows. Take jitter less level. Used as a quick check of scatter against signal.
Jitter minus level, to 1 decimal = -9.4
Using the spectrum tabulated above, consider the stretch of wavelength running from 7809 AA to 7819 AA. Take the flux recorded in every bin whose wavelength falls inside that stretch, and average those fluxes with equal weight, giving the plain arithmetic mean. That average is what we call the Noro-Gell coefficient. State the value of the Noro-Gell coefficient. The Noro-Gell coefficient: 10.7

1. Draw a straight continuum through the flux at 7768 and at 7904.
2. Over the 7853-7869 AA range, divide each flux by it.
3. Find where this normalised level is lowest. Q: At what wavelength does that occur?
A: 7854 AA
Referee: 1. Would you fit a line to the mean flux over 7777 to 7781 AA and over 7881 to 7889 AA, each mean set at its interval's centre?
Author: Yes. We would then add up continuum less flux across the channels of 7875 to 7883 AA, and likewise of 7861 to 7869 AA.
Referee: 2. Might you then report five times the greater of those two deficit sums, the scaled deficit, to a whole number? 11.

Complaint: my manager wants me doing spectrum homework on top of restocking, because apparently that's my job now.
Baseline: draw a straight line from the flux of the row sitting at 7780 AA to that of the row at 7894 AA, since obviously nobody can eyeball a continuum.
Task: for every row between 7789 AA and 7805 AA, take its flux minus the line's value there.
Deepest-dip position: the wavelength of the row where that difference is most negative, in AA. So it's 7790 AA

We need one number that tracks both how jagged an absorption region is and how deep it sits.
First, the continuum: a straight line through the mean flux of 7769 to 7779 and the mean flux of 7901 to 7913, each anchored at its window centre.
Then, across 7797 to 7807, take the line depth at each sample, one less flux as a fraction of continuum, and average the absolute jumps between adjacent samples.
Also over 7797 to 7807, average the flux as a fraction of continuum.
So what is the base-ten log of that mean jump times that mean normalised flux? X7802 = -2.30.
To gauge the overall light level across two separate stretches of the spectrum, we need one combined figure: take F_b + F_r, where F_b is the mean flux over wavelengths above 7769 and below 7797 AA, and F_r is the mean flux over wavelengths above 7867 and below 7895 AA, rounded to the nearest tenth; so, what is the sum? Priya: 20.5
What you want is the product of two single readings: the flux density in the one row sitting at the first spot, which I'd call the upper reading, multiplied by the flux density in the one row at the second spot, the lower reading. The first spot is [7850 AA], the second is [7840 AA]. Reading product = 92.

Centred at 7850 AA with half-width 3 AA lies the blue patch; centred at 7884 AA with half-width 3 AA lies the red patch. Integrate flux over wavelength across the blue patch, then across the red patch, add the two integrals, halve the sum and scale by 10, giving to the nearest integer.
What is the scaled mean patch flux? 618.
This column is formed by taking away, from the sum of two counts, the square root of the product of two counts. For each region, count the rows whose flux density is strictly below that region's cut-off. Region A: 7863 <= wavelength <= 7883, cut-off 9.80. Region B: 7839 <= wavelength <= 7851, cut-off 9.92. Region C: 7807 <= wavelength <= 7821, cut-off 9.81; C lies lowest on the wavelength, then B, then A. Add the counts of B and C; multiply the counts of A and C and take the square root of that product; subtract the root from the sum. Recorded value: 6.0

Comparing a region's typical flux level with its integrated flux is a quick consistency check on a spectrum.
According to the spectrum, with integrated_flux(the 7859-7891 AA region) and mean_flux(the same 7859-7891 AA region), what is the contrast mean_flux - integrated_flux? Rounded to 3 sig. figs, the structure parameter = -326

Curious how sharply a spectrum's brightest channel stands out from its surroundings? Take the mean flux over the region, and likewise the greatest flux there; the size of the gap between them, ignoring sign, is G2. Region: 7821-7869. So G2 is 0.5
